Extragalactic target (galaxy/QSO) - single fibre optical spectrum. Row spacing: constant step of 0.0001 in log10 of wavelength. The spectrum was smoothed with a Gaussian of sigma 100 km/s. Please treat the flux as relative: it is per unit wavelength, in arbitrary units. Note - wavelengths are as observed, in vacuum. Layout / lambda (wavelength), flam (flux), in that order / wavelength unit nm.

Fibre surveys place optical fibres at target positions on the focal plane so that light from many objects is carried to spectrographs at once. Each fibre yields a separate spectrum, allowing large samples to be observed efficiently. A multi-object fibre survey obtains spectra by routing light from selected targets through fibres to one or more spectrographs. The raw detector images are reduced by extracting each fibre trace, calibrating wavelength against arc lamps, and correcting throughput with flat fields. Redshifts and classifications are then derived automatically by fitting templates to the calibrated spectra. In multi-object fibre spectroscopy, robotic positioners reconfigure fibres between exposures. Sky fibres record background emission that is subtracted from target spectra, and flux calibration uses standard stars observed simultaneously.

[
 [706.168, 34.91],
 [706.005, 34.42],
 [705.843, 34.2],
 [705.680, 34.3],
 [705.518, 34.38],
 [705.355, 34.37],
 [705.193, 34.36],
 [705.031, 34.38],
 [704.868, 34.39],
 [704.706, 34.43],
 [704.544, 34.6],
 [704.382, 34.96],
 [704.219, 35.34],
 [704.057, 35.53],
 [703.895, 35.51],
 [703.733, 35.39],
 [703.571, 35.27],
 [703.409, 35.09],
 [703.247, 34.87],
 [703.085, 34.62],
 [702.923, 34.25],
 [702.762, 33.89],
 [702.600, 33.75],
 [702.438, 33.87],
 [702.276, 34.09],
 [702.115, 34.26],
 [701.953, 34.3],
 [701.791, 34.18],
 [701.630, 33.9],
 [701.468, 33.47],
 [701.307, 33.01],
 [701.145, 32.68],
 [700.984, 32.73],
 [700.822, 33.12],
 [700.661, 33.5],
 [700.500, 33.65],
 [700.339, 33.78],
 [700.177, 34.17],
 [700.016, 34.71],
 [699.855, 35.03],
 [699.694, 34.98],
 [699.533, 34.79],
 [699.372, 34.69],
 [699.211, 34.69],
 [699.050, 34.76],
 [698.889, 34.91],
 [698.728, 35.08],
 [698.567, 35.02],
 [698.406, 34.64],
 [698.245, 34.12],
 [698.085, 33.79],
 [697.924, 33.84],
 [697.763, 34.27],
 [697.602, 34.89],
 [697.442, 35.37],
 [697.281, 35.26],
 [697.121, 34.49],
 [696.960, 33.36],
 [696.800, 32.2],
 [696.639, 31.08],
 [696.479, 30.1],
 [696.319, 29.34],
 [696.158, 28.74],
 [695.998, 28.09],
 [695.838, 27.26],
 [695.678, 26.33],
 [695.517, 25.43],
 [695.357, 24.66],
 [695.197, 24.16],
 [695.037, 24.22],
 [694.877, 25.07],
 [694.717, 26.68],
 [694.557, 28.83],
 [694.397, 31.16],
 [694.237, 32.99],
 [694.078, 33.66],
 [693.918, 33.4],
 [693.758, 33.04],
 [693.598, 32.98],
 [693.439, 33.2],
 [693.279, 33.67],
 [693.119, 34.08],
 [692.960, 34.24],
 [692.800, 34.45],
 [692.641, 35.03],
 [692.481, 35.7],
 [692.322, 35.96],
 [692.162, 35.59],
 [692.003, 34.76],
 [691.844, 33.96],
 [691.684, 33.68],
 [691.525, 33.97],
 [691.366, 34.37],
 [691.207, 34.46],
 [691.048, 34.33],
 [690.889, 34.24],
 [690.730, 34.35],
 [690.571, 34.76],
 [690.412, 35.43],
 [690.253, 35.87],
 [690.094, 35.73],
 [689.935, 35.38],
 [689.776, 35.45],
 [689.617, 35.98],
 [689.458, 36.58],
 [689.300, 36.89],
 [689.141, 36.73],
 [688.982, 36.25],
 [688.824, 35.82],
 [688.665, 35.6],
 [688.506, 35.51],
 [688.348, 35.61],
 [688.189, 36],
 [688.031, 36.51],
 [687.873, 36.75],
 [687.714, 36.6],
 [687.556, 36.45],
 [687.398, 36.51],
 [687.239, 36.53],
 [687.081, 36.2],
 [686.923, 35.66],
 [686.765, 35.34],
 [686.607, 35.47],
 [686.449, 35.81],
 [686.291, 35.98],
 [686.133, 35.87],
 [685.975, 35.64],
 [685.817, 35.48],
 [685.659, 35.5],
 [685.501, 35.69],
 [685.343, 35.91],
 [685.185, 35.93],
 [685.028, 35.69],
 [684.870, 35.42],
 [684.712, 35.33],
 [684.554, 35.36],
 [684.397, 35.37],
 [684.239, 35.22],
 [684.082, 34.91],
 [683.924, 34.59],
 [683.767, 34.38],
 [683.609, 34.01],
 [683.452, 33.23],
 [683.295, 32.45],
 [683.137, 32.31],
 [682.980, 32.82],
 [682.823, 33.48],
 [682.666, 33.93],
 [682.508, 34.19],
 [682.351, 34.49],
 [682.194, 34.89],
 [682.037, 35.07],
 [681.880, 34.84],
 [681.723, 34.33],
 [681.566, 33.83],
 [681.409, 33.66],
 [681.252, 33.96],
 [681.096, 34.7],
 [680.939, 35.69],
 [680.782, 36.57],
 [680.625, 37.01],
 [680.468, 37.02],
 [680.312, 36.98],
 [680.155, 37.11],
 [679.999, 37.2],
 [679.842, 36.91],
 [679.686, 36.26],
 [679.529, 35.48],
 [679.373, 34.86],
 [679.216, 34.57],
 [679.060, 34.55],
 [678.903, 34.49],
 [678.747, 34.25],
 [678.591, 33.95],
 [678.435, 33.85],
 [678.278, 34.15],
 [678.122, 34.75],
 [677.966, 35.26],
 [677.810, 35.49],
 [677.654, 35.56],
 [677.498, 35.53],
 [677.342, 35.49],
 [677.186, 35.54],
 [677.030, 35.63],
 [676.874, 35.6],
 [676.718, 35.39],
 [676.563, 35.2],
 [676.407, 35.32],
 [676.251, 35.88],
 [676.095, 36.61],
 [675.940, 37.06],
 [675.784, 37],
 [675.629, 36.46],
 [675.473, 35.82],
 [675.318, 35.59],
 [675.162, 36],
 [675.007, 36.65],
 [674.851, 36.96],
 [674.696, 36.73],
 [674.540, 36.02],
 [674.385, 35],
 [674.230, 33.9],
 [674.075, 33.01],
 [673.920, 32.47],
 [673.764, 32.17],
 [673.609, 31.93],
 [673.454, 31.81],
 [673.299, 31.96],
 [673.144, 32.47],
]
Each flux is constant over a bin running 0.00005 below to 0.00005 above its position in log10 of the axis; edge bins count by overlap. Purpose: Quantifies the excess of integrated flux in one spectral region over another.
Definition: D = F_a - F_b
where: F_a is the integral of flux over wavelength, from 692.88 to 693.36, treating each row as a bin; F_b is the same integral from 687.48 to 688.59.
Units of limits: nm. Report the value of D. -24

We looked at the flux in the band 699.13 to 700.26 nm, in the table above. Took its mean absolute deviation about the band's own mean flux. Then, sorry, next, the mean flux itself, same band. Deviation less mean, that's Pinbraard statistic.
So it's -34.5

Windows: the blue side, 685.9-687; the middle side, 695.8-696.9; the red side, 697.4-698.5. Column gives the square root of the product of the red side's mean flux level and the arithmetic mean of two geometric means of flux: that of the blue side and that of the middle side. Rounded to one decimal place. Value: 33.5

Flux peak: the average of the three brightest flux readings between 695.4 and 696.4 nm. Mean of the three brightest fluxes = 28.7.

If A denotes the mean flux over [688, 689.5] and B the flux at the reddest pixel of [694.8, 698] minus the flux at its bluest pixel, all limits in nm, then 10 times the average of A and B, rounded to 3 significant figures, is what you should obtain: 225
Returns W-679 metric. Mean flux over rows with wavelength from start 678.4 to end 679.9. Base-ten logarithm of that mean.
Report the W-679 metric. 1.54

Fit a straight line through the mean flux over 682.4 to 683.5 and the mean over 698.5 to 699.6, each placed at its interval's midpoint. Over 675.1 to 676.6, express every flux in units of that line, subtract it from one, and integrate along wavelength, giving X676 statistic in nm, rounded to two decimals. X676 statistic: -0.17 nm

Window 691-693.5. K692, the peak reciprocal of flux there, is 0.030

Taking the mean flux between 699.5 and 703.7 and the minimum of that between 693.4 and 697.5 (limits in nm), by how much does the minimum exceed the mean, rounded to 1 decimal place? -9.9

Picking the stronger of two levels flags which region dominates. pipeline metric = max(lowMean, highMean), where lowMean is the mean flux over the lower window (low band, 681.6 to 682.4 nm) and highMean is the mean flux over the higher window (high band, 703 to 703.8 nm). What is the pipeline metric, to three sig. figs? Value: 35.0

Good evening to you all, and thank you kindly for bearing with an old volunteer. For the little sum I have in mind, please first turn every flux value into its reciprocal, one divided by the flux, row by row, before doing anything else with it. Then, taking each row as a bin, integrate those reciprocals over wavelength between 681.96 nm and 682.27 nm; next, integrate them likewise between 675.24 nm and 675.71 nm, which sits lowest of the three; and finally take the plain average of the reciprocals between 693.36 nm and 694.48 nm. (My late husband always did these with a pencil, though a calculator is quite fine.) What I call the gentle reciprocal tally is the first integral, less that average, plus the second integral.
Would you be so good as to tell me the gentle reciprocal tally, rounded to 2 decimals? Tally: -0.01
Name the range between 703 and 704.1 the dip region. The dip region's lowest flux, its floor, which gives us 34.62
